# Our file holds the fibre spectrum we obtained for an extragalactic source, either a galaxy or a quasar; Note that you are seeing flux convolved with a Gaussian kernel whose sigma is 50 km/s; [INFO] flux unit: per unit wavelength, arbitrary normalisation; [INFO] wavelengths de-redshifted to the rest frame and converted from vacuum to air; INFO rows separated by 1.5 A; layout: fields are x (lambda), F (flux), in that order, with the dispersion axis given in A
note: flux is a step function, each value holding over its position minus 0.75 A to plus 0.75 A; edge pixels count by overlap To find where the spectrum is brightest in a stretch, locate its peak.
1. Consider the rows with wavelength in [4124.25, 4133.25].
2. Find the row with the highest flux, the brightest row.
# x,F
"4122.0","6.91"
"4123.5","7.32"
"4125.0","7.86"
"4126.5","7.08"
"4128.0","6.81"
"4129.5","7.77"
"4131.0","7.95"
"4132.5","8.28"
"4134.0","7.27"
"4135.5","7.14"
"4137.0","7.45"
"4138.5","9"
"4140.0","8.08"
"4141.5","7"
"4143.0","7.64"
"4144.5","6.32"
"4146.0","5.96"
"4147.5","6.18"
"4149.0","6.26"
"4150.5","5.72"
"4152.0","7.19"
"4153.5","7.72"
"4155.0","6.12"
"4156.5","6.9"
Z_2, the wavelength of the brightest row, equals 4132.5 A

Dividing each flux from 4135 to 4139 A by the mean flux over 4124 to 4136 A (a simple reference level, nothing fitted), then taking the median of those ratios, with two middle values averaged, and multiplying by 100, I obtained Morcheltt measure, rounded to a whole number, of 99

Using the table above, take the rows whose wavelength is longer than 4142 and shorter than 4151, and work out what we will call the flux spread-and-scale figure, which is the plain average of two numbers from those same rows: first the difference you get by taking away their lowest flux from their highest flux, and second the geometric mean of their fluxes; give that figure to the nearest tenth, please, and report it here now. 4.1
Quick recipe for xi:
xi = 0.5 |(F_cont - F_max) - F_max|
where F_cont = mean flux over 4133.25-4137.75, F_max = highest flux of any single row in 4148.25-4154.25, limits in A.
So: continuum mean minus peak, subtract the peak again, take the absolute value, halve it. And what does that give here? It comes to 4.1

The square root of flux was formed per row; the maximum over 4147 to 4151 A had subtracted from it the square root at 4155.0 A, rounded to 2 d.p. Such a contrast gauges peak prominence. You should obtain 0.03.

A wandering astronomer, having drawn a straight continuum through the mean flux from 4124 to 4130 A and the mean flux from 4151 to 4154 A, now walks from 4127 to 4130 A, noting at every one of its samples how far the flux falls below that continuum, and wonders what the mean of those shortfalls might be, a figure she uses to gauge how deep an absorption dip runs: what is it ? 0.1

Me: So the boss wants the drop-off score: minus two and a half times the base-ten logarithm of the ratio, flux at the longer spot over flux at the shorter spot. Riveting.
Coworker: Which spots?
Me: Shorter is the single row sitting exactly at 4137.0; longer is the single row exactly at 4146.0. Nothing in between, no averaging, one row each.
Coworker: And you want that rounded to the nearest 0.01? 0.24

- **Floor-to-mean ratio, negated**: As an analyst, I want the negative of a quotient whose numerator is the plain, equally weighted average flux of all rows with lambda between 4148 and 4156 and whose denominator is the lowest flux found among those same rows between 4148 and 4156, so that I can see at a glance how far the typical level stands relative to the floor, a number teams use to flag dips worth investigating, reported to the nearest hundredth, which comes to -1.15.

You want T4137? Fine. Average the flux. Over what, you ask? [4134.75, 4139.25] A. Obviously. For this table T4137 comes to 7.9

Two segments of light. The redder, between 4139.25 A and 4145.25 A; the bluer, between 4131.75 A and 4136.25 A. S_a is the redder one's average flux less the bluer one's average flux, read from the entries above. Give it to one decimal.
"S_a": -0.3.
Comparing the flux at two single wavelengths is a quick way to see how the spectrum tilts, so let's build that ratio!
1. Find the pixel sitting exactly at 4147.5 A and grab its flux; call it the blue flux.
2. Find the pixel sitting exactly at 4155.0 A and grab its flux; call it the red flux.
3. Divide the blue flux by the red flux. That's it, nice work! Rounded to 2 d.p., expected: 1.01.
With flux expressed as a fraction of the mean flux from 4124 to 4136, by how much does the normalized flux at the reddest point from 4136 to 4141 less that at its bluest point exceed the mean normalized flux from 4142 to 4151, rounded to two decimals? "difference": -0.76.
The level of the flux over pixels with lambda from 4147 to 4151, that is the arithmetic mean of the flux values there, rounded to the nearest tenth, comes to 6.1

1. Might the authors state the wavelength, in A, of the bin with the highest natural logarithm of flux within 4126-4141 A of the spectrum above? 4138.5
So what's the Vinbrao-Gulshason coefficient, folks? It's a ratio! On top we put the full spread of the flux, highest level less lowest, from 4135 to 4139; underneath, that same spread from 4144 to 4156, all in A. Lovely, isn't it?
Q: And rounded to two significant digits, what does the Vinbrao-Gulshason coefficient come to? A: 0.93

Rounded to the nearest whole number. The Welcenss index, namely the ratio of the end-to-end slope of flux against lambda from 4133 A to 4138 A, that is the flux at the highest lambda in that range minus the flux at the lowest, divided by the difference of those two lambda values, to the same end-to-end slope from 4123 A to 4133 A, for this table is 1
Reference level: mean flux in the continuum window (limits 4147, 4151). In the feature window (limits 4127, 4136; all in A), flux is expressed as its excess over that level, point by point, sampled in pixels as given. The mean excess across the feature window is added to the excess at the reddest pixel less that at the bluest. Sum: 1.8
